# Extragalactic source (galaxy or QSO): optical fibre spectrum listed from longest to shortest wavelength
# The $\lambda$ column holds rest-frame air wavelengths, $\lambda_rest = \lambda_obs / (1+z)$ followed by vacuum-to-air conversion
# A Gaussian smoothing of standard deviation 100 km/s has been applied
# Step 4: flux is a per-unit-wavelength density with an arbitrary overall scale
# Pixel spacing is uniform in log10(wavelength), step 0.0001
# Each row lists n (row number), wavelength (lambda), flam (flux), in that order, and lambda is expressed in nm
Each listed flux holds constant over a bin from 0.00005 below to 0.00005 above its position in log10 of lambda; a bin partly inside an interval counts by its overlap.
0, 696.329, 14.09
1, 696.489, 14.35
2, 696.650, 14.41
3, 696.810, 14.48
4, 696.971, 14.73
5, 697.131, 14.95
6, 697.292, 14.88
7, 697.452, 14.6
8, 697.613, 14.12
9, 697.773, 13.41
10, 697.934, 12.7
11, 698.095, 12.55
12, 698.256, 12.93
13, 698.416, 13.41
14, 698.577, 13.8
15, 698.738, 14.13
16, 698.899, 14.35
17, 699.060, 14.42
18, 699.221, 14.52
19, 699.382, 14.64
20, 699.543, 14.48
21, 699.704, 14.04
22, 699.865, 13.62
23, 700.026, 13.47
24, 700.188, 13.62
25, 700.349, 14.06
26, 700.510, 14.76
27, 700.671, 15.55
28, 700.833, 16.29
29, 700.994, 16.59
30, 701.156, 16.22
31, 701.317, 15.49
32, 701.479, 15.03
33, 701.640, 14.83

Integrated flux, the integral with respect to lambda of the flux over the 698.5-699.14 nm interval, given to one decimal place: 9.1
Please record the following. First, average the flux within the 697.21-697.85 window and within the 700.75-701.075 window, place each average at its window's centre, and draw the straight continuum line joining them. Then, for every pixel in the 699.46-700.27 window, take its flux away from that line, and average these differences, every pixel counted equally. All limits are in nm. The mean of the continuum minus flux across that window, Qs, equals 1.9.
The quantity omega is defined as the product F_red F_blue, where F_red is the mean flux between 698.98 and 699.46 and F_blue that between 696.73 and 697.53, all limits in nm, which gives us 214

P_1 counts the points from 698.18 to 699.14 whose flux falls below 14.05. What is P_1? 3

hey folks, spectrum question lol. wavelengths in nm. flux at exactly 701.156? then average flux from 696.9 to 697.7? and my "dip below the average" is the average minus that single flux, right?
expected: -1.6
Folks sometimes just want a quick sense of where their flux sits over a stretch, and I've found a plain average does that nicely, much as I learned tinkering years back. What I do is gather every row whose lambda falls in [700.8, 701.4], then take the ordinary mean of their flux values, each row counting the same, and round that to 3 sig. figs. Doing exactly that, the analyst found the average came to 16.1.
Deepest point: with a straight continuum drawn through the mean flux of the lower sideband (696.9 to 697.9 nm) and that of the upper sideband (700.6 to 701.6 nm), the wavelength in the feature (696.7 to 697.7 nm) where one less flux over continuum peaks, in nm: 697.613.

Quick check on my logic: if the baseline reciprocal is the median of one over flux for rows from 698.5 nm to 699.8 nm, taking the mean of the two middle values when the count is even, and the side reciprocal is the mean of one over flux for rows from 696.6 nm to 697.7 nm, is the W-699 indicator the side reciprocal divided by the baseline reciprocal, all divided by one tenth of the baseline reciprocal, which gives 142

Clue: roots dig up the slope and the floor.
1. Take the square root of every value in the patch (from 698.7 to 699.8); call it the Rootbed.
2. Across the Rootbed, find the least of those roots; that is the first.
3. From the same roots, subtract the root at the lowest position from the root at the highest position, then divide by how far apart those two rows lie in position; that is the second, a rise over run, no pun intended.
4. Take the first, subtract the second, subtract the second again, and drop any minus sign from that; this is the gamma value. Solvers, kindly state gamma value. 3.8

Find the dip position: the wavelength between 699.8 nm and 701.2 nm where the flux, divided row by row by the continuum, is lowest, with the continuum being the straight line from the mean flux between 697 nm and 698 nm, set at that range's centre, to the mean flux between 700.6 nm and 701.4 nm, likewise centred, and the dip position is 700.026 nm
